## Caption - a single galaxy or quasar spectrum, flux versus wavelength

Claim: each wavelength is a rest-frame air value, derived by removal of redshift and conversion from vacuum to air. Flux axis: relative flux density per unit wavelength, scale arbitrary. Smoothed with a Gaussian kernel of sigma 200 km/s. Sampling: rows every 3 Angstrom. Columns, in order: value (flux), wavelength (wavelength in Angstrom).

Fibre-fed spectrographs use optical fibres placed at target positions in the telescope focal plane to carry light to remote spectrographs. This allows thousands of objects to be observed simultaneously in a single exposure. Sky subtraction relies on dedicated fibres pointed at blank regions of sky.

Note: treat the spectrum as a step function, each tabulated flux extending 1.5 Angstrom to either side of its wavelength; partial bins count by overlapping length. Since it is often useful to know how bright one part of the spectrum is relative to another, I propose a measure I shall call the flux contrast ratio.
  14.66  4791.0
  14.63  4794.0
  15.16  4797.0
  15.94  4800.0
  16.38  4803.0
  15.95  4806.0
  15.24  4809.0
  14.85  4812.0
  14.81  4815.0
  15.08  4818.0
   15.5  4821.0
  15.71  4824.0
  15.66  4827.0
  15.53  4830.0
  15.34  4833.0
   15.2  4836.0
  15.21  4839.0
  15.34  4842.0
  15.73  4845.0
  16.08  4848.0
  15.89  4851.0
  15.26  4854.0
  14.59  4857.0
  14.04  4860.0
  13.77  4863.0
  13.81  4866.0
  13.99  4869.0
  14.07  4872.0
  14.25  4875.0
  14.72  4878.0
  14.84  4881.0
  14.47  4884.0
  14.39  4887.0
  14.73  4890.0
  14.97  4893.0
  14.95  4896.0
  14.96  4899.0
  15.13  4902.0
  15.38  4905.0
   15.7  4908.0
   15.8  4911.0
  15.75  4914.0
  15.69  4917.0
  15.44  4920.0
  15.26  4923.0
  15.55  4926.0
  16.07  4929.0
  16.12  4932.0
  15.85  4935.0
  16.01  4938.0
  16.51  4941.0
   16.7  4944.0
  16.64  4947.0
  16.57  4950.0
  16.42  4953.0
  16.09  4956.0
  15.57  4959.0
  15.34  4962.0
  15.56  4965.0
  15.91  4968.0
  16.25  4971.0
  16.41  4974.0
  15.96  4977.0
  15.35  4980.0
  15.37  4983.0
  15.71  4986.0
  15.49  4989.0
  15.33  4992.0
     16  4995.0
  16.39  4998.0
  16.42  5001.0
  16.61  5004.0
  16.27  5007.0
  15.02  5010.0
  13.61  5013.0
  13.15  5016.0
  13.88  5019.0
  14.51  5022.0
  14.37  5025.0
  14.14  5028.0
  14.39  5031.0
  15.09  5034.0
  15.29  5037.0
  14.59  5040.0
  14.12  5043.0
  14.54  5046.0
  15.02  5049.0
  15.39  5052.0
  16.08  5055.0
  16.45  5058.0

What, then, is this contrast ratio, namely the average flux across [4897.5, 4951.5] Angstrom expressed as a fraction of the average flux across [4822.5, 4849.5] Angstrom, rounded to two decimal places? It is 1.02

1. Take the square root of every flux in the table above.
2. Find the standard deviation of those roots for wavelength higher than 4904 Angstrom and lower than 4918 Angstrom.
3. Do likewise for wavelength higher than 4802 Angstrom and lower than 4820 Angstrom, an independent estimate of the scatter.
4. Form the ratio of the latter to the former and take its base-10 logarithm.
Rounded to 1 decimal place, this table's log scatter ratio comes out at 0.6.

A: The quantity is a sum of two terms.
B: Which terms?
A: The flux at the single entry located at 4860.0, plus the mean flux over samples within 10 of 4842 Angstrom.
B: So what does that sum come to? 29.6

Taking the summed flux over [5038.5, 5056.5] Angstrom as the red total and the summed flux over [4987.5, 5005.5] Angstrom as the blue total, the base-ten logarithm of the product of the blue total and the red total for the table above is 3.94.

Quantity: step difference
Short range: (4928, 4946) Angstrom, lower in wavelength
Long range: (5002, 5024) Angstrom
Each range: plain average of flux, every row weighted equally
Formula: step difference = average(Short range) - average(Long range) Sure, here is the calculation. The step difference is 1.5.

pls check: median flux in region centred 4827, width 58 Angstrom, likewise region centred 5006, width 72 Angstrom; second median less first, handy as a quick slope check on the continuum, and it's -0.2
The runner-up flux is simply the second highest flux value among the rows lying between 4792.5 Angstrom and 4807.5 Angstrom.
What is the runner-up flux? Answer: 15.95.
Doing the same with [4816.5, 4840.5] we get 15.66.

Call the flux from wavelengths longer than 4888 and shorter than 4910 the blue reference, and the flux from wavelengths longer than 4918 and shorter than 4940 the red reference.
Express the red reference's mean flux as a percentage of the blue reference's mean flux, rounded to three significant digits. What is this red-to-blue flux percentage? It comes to 104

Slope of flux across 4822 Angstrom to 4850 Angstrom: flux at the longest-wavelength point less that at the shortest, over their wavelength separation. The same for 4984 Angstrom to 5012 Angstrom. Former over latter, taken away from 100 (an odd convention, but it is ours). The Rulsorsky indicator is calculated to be 100.5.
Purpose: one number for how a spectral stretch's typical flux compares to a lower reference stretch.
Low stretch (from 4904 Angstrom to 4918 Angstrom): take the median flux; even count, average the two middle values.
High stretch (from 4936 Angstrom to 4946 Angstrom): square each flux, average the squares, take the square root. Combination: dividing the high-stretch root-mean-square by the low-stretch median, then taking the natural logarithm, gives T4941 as 0.04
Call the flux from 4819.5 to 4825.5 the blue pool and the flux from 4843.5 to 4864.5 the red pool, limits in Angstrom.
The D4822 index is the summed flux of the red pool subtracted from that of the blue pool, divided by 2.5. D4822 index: -30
